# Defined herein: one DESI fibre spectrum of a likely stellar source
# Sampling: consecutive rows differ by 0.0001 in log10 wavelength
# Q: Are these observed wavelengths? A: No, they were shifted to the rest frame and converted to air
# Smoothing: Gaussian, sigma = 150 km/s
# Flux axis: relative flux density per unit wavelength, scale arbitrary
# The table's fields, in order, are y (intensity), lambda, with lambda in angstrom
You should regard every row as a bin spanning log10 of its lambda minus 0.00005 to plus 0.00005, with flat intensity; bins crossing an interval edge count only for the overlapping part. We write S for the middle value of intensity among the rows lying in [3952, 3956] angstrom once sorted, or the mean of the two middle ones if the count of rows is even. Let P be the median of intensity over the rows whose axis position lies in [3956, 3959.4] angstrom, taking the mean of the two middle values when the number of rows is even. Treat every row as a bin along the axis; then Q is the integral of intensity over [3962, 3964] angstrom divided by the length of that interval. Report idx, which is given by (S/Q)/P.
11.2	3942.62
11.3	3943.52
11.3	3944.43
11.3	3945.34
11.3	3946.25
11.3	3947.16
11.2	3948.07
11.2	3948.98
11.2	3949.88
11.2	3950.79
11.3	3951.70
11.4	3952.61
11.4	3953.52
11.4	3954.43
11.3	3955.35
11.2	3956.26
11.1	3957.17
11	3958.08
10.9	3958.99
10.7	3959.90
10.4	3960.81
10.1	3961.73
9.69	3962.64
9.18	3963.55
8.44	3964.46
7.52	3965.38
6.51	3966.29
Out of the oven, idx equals 0.108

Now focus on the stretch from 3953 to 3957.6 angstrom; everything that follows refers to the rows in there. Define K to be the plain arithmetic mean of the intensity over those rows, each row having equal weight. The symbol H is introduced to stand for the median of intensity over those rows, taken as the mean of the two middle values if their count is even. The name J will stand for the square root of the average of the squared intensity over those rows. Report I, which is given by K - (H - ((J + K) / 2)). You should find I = 11.3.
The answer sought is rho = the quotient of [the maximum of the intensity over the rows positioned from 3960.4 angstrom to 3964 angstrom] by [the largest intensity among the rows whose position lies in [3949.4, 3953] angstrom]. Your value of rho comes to 0.91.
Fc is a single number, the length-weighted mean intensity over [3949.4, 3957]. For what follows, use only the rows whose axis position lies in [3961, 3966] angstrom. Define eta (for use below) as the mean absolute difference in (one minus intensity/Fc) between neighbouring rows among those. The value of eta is 0.057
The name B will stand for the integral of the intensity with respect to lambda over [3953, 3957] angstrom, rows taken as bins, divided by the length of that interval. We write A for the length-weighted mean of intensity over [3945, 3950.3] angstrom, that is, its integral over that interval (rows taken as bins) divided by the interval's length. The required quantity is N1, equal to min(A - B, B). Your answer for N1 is -0.03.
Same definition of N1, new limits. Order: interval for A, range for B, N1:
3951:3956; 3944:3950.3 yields 0.06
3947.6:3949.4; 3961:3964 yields 1.48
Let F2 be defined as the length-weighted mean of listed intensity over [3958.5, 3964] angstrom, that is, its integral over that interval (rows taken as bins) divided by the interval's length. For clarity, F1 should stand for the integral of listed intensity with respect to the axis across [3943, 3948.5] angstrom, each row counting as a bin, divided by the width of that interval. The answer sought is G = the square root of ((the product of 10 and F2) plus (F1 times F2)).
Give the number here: 14.7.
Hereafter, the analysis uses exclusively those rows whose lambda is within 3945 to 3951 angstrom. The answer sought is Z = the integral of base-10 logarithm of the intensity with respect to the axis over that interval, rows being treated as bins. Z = 6.3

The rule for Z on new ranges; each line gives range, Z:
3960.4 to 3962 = 1.6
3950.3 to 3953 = 2.8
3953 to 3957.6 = 4.8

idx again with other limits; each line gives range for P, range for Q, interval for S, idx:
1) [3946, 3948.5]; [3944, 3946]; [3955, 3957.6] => 0.088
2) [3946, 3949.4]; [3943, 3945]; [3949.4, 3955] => 0.089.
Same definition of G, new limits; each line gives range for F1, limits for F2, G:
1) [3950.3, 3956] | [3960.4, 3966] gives 13.9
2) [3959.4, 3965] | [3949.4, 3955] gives 14.9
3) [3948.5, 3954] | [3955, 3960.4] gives 15.3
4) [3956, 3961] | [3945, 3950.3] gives 15.3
